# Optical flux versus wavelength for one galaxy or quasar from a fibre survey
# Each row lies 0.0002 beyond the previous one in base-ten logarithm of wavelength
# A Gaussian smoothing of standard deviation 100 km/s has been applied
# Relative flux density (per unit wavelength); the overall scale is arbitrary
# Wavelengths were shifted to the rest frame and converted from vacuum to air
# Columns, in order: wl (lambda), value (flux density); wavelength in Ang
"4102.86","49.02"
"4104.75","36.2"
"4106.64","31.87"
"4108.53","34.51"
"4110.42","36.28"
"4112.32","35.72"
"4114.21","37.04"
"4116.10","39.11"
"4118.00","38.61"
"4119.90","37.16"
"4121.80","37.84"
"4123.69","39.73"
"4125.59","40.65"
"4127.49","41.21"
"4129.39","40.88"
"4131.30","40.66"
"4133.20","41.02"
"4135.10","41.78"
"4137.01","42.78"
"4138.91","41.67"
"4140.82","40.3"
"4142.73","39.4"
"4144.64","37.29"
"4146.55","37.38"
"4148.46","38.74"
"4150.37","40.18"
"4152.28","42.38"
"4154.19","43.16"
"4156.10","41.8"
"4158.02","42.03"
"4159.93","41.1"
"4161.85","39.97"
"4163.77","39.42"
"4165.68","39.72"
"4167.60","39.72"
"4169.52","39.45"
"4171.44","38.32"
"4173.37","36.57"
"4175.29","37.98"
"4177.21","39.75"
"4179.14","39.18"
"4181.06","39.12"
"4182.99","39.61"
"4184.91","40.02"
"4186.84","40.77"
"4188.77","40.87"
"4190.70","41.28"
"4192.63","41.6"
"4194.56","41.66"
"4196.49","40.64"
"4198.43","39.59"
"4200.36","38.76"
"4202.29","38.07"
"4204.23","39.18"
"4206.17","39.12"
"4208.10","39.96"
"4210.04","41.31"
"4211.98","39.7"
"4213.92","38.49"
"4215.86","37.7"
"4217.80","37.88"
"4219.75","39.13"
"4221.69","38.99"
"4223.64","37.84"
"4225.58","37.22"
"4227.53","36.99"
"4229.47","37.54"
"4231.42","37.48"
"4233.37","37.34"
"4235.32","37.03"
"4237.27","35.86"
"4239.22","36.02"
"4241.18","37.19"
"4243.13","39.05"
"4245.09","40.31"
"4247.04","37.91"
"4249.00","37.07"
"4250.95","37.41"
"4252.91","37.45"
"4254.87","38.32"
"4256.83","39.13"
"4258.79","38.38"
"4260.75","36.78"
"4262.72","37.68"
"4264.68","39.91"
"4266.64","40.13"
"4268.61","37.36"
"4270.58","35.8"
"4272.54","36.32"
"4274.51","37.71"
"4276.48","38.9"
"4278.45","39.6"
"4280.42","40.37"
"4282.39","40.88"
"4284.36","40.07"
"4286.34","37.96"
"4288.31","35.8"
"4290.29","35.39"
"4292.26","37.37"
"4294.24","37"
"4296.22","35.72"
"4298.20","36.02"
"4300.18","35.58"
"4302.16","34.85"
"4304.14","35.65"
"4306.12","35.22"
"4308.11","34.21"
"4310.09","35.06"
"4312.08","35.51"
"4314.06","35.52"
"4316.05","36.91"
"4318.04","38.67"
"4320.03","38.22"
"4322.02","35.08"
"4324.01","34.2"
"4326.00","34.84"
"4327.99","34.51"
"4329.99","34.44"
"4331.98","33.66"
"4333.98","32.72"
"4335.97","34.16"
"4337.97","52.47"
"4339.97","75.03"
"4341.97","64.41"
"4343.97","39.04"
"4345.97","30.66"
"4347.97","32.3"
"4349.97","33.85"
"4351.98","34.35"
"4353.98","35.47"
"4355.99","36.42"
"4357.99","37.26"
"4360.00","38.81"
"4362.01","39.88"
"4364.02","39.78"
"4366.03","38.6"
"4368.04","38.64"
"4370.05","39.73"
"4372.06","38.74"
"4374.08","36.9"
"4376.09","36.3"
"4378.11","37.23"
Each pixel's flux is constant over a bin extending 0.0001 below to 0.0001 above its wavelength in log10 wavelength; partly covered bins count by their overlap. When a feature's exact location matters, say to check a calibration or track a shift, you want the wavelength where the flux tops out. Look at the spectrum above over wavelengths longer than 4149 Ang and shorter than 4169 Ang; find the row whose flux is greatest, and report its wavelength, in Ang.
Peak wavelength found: 4154.19 Ang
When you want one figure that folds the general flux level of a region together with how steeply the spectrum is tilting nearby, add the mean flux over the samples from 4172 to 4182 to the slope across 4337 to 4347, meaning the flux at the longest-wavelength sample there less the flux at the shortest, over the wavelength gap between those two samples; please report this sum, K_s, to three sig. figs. 35.8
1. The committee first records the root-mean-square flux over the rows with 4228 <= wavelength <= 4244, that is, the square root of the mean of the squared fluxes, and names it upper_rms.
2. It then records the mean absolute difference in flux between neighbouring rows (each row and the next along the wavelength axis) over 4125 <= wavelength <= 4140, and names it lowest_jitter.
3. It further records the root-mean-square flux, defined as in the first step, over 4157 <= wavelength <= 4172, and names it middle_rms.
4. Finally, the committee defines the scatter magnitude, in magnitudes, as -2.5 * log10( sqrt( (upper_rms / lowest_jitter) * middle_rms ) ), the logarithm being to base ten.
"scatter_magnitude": -4.22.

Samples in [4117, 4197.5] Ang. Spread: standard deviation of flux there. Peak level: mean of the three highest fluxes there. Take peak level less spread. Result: 41.2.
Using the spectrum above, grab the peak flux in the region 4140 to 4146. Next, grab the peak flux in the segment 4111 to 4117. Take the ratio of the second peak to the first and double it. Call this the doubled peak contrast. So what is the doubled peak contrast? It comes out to 1.94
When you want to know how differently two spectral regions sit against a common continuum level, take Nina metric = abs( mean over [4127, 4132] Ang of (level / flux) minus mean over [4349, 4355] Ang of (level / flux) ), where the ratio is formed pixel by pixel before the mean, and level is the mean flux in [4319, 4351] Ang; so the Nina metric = 0.180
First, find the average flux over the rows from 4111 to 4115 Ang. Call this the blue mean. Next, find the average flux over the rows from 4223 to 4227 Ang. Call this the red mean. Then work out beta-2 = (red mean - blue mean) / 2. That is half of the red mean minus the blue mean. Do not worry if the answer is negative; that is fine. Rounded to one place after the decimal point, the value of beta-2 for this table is 0.6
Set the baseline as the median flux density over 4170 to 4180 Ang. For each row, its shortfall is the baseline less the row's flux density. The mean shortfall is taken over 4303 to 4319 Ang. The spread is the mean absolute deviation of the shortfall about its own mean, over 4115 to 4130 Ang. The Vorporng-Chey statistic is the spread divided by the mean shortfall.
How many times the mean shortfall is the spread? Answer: 0.49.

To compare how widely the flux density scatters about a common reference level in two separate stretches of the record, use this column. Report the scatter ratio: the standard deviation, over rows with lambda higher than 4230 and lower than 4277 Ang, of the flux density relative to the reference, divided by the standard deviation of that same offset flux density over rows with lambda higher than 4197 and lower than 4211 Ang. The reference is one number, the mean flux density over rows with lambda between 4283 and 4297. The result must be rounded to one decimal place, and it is 1.3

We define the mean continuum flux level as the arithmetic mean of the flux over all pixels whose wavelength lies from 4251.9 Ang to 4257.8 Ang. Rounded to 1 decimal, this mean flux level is 38.3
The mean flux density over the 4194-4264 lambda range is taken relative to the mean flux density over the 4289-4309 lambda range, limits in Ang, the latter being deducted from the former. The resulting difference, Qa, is 2.6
